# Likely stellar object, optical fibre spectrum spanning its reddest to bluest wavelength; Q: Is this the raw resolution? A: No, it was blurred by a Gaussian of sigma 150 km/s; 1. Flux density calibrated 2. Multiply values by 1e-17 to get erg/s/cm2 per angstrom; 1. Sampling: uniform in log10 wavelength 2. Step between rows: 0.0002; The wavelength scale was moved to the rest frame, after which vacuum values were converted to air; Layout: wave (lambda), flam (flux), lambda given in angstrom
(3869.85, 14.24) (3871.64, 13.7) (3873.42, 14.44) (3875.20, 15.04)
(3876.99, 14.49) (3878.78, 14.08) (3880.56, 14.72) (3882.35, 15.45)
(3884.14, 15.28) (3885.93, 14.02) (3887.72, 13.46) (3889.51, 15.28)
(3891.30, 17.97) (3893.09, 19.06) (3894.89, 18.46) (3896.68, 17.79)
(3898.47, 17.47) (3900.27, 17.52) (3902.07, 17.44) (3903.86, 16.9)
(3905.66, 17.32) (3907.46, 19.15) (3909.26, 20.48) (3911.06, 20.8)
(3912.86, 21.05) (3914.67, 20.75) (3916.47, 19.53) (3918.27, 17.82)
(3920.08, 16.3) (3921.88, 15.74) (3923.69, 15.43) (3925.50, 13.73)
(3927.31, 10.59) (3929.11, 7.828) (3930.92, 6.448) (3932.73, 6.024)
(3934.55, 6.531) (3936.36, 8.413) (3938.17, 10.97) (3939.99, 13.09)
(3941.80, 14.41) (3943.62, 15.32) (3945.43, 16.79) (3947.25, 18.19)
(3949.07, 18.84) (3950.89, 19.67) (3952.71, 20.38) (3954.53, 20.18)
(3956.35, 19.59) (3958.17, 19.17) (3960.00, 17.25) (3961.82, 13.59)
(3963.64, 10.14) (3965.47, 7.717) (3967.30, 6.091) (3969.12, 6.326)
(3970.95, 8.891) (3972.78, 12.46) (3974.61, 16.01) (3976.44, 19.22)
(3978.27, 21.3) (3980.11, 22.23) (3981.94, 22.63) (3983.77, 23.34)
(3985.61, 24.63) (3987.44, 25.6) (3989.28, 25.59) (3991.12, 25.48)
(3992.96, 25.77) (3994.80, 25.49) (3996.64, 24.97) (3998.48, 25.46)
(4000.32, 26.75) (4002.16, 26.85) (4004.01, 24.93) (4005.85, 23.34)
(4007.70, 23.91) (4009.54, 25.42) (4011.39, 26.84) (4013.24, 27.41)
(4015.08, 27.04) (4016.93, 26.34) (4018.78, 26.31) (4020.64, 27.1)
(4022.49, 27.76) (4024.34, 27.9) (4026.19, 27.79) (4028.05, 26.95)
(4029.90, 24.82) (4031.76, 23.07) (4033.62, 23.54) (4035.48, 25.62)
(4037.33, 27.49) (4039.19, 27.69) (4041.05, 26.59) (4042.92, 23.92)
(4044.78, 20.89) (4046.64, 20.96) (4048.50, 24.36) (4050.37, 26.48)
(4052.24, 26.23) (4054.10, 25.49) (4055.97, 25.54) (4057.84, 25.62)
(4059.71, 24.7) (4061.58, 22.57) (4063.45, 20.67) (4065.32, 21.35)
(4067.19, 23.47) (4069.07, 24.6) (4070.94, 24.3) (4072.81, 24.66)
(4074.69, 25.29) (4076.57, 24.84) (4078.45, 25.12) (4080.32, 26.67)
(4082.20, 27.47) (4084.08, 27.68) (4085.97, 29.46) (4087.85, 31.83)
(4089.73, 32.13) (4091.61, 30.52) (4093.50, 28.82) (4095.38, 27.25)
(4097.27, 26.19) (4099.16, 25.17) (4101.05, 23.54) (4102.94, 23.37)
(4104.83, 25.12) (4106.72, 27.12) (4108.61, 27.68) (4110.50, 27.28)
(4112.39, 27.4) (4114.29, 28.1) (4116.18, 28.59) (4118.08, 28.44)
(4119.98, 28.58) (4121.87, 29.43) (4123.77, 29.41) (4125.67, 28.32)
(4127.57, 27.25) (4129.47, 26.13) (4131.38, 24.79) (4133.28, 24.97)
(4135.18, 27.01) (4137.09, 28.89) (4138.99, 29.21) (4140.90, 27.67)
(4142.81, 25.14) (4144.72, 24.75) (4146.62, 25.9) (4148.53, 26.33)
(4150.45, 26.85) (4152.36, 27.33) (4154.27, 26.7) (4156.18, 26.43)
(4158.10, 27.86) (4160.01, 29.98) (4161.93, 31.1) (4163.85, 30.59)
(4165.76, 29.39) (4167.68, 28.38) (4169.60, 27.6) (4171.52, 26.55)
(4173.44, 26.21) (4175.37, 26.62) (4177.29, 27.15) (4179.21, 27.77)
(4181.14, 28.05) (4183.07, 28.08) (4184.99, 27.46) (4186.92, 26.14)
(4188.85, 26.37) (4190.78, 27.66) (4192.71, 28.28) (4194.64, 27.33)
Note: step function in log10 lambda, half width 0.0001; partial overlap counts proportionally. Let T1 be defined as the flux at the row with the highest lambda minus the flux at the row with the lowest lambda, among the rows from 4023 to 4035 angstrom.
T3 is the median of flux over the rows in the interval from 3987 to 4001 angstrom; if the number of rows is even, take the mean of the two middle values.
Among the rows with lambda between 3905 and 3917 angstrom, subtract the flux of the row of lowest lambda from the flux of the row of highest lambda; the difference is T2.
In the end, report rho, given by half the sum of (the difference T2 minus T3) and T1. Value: -13.8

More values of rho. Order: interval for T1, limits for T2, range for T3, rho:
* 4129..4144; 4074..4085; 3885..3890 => -6.3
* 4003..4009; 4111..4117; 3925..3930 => -5.2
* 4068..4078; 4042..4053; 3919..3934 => -4.8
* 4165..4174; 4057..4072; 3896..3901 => -11.0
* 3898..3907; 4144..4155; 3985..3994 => -11.9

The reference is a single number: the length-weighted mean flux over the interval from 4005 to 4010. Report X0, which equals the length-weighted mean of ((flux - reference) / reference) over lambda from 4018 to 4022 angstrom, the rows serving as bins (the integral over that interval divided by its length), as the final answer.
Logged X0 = 0.11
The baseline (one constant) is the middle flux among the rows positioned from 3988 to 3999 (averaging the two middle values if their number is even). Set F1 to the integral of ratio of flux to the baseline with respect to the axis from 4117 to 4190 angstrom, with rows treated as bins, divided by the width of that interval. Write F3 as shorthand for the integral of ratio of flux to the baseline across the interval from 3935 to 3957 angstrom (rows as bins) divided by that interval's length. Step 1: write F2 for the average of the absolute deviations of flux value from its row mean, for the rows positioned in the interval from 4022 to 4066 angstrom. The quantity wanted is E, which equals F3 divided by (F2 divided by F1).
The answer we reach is 0.4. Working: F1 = 1.08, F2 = 1.9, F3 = 0.63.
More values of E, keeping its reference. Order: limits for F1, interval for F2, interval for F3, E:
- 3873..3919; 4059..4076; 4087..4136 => 0.5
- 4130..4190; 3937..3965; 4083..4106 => 0.4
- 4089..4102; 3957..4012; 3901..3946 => 0.1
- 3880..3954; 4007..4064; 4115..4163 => 0.4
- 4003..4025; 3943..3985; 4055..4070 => 0.2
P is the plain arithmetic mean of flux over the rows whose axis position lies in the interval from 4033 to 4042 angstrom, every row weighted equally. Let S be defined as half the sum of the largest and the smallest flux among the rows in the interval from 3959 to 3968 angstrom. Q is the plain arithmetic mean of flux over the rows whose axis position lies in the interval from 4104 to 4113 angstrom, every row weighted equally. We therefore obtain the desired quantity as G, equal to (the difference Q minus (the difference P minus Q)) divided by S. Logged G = 2.4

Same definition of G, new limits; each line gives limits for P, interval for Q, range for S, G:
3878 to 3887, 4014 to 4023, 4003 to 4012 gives 1.6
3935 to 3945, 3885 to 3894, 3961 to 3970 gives 2.0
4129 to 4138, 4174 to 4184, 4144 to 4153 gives 1.1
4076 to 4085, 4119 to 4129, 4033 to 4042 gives 1.2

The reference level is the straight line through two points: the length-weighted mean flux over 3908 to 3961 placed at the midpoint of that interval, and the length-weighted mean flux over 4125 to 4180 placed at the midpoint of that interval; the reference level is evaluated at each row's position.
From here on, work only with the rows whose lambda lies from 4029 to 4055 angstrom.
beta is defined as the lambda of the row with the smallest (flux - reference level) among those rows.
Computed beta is 4046.64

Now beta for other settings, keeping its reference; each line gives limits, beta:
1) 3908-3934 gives 3932.73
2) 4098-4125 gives 4102.94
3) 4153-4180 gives 4173.44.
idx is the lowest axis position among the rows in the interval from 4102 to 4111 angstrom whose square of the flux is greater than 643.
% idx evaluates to 4106.72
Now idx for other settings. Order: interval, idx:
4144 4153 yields 4146.62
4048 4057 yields 4050.37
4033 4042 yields 4035.48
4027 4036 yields 4028.05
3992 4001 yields 3992.96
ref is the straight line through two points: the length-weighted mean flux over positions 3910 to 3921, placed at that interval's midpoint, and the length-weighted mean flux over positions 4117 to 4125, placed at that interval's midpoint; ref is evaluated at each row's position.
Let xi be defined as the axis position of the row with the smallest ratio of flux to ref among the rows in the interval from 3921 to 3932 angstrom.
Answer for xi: 3930.92 angstrom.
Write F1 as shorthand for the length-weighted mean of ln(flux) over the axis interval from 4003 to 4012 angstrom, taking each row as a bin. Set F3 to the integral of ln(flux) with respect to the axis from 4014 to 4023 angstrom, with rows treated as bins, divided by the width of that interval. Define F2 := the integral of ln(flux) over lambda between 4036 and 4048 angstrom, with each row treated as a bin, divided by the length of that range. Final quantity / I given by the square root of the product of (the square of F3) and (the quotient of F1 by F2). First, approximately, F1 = 3.21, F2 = 3.2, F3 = 3.29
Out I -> 3.3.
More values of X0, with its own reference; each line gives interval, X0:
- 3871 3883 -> -0.40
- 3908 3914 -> -0.14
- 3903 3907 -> -0.28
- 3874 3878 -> -0.39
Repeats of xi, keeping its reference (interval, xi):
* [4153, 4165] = 4156.18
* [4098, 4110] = 4102.94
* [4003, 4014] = 4005.85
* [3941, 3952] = 3941.80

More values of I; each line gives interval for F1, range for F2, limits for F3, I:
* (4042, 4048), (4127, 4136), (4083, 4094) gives 3.3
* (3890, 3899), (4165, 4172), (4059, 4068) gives 2.9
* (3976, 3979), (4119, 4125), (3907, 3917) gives 2.8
